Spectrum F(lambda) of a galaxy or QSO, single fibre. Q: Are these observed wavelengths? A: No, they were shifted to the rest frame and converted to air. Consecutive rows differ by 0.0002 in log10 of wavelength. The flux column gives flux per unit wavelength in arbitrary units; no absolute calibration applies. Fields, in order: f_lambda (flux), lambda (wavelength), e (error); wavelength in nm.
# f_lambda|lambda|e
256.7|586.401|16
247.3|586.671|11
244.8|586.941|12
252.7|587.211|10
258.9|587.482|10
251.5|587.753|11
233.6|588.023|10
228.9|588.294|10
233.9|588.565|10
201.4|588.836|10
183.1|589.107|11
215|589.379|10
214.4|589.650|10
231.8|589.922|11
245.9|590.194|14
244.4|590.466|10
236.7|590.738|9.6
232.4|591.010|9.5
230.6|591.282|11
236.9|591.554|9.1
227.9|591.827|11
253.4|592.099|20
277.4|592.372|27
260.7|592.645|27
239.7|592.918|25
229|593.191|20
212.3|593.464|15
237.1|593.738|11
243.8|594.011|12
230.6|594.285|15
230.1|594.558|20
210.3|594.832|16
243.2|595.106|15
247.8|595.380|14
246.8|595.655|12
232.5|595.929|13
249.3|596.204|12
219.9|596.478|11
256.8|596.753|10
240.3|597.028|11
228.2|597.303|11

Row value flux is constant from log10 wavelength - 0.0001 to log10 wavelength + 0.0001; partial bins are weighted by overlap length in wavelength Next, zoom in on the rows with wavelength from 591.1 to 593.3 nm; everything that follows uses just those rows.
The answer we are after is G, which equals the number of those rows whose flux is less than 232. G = 3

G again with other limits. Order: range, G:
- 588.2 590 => 6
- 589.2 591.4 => 4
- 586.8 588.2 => 0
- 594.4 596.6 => 3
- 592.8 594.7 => 4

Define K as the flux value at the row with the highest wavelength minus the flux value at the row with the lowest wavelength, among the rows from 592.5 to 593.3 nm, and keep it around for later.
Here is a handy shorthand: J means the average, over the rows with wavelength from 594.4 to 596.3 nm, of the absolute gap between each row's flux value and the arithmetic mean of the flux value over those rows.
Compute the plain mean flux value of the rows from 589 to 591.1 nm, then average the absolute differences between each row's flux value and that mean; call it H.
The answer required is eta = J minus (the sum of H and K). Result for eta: 27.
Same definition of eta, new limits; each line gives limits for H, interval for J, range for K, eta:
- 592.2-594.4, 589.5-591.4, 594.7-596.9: -54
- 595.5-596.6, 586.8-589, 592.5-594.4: 33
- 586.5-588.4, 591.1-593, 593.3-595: 8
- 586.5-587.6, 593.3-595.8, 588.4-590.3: -6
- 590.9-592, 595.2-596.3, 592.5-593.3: 35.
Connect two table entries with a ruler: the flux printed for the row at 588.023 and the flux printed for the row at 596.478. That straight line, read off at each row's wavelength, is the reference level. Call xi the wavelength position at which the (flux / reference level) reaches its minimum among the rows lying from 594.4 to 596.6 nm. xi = 594.832 nm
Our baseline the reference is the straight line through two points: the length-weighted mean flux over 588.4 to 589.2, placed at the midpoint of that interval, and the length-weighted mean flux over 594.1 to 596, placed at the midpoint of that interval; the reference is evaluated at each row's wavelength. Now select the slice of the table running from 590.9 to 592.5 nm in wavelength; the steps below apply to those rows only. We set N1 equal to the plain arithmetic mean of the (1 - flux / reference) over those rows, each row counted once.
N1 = -0.10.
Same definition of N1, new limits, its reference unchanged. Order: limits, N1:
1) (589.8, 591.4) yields -0.10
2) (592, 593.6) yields -0.09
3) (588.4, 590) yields -0.01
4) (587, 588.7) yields -0.19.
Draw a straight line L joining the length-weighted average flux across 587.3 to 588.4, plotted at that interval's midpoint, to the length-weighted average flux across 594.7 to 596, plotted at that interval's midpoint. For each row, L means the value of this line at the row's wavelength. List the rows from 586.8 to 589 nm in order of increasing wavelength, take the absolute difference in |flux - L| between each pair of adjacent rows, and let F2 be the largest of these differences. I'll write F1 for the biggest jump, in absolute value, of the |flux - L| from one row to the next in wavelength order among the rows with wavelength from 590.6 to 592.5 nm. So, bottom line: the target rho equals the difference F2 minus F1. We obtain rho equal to 8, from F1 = 24.3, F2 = 32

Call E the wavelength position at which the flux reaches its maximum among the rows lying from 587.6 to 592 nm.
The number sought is 587.753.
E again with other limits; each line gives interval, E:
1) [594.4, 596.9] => 596.753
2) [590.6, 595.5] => 592.372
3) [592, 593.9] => 592.372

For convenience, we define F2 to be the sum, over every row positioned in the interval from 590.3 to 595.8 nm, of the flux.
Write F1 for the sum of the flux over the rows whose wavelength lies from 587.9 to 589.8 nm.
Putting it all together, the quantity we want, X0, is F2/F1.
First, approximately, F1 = 1510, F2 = 4771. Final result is 3.16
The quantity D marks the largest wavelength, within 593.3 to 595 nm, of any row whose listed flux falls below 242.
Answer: 594.832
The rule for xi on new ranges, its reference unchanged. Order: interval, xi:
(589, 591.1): 589.107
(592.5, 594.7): 593.464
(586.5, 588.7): 588.294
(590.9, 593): 591.827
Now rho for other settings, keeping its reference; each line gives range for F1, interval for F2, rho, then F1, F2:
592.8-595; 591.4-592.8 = -1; 25.1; 24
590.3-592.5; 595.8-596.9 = -14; 24.3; 11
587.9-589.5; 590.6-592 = -24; 32.2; 9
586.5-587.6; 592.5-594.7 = 17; 8.1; 25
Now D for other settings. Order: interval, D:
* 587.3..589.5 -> 589.379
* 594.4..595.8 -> 594.832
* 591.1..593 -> 592.918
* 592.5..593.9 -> 593.738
